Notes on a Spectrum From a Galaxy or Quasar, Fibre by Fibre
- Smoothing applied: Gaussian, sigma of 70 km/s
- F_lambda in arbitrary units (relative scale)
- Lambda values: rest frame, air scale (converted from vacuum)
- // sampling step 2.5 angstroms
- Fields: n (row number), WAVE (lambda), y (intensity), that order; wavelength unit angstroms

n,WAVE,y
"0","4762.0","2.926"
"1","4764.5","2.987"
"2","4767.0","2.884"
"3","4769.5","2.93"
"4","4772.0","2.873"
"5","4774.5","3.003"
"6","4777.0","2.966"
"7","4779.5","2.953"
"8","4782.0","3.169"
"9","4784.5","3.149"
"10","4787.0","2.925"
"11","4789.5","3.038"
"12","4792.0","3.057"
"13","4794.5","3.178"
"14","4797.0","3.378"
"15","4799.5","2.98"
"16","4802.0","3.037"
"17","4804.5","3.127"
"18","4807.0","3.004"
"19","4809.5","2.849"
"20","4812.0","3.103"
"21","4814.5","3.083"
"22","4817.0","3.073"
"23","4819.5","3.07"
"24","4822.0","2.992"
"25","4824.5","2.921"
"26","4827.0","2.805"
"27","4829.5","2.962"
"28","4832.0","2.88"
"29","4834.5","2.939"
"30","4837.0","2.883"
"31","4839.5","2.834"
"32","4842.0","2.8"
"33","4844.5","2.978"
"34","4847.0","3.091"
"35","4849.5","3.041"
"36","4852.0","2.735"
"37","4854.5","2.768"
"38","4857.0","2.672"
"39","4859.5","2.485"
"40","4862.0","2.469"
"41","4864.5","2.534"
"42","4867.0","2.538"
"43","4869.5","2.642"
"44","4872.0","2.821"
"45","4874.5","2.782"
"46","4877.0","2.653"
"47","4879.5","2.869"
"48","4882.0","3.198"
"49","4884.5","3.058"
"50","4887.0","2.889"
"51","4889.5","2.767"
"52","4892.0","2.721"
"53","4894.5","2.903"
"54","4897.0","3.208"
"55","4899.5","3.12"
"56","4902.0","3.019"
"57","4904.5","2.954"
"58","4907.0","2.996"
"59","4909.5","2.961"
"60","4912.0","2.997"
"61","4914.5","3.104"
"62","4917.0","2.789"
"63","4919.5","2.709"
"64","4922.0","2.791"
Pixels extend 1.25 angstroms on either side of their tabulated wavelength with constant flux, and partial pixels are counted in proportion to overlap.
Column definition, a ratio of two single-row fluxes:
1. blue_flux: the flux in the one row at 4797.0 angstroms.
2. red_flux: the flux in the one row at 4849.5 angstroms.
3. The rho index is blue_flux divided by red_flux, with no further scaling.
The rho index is 1.11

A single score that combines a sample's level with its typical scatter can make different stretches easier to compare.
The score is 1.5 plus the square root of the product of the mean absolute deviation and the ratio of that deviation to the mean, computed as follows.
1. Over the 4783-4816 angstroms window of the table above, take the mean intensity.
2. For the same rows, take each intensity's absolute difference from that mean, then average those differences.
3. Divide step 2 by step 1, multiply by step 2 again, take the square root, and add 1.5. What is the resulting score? 1.55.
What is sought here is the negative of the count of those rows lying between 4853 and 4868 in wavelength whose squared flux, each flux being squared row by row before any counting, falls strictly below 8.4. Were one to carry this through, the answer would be -6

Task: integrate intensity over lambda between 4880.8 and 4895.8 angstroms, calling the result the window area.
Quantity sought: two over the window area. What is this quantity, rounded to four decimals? 0.0456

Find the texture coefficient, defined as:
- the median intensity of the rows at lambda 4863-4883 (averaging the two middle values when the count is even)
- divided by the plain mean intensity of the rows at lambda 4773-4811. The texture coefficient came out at 0.890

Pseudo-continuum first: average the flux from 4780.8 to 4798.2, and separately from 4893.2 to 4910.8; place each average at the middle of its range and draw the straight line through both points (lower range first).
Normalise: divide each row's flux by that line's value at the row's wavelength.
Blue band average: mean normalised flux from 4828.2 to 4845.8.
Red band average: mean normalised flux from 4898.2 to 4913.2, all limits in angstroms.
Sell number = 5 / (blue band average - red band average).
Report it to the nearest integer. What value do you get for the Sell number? -88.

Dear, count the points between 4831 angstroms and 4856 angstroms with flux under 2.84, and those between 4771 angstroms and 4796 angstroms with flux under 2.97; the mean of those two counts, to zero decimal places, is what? 4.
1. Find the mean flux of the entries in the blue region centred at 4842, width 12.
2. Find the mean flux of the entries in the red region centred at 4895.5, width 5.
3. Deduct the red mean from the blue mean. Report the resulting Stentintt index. -0.1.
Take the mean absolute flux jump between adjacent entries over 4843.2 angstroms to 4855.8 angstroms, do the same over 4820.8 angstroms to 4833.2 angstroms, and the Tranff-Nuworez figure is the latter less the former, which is -0.019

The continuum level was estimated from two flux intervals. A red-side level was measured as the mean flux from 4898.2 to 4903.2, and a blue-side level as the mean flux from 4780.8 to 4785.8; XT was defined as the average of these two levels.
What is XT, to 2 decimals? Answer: 3.11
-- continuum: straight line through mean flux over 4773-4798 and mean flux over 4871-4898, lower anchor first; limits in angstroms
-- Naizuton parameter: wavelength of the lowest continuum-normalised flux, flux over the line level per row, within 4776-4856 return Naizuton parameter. 4852.0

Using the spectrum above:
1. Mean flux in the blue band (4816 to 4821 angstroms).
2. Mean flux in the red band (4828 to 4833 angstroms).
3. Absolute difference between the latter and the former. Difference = 0.15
